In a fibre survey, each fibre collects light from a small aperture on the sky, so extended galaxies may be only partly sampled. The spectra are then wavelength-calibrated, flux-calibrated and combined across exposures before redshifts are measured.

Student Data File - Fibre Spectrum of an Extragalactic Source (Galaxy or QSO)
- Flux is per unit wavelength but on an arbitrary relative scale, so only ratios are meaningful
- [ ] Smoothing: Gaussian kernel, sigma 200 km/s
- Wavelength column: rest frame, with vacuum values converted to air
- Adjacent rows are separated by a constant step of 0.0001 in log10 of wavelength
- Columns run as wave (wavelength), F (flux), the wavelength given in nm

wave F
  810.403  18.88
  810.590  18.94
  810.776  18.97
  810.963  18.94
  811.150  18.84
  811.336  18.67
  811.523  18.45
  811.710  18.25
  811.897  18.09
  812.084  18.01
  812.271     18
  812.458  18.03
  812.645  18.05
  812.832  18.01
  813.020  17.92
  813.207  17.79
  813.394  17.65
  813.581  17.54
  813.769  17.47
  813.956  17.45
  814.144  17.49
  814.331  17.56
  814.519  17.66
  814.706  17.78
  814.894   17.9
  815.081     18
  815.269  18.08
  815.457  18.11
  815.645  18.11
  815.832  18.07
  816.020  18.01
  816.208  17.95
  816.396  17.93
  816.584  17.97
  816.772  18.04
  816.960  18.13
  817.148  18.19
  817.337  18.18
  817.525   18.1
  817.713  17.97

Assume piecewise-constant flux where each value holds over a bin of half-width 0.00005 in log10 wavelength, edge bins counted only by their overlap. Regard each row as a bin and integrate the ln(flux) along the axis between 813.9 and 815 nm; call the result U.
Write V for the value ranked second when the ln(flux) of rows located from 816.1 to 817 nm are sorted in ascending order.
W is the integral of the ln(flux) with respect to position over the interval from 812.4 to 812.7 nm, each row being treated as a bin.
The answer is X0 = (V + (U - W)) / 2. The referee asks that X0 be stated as 2.59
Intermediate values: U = 3.2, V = 2.89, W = 0.9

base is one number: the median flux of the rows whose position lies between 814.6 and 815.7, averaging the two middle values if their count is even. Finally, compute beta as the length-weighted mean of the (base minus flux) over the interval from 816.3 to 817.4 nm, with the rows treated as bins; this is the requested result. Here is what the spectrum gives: -0.03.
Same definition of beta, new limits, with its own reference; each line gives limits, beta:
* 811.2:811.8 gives -0.45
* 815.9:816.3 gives 0.05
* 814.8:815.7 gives 0.00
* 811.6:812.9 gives -0.03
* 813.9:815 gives 0.39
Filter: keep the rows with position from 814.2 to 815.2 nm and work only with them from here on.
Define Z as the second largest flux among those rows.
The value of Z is 17.9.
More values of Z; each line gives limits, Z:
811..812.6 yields 18.67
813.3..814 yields 17.54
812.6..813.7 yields 18.01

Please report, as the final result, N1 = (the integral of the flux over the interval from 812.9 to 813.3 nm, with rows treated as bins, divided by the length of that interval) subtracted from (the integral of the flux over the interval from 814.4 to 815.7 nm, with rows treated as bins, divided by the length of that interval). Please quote 0.1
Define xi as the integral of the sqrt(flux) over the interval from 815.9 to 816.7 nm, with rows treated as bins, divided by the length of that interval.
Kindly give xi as 4.24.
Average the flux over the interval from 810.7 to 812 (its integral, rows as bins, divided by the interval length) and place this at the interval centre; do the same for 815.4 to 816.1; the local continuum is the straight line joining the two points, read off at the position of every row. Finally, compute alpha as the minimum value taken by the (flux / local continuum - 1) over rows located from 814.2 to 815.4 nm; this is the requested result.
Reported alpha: -0.04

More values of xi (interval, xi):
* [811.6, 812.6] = 4.25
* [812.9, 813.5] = 4.22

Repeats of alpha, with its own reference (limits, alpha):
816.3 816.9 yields 0.00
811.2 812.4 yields -0.03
